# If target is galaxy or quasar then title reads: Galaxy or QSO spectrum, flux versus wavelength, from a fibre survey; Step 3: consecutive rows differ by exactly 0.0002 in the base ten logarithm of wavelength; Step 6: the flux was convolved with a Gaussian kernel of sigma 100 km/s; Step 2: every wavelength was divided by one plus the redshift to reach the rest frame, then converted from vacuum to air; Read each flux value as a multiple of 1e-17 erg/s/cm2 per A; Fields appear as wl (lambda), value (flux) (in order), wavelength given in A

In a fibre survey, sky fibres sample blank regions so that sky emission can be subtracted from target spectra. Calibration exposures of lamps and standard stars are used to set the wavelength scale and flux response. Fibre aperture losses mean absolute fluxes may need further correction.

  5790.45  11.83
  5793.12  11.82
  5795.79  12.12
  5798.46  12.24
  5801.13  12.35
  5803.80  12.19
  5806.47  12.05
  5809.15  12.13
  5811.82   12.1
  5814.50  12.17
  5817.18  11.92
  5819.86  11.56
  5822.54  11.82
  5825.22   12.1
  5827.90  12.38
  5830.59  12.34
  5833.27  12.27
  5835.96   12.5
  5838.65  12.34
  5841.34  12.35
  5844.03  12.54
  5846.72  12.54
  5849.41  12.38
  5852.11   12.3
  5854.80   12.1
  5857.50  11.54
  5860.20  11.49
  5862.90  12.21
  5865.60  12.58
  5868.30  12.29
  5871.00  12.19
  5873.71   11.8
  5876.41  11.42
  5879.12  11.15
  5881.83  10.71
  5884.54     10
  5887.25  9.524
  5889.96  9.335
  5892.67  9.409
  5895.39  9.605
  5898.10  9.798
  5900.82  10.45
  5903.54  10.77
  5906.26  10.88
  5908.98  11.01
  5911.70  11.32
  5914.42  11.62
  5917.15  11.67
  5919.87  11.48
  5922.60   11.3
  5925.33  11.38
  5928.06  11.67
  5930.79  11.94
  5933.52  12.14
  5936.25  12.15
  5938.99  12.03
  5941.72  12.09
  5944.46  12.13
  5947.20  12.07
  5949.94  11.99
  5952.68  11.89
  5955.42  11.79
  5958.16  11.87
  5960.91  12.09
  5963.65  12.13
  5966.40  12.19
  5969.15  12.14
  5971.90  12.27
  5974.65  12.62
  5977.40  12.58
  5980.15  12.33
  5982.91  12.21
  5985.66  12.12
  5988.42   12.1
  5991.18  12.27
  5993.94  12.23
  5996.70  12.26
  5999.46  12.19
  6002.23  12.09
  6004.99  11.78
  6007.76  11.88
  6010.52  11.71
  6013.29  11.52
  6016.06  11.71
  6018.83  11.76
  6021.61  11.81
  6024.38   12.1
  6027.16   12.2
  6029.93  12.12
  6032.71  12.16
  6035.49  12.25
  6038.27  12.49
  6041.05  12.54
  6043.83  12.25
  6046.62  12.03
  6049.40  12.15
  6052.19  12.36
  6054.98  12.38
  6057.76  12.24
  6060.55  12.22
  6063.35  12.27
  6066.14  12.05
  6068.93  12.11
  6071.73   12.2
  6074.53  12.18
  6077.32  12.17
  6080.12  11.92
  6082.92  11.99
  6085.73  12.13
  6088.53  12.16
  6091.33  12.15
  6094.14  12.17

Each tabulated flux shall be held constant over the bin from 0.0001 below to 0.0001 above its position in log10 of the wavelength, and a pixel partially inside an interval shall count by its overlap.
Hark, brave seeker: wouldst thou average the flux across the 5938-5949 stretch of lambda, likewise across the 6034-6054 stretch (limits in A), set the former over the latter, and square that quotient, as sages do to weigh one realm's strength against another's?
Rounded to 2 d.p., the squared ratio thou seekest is 0.97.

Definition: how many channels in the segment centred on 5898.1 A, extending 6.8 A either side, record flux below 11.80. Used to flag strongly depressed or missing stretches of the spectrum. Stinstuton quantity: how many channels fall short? 5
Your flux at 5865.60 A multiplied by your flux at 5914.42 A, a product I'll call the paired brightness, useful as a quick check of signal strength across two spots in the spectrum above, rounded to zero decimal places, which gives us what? 146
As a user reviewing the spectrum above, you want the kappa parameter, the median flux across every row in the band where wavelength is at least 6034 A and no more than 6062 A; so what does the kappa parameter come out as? 12.25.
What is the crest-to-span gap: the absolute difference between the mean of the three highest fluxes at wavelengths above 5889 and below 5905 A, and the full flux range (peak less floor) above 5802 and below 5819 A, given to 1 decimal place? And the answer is 10.1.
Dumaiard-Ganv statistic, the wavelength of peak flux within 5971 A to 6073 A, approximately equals 5974.65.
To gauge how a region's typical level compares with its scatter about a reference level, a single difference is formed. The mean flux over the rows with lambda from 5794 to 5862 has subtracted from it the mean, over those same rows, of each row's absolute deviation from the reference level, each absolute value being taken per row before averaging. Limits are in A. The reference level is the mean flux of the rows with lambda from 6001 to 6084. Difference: 11.9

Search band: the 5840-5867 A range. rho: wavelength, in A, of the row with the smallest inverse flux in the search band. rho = 5865.60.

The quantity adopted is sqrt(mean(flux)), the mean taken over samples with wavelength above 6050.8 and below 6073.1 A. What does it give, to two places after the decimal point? 3.50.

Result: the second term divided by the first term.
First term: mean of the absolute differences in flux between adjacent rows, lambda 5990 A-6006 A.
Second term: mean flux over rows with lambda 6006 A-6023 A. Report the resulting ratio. 107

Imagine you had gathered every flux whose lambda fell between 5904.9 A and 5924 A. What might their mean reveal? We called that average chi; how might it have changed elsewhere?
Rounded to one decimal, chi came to 11.3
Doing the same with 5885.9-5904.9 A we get 9.8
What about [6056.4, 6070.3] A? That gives 12.2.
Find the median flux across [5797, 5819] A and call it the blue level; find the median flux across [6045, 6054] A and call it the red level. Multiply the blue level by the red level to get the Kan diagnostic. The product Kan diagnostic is 148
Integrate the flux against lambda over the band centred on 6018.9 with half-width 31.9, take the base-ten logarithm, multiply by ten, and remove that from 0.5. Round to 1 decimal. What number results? -28.4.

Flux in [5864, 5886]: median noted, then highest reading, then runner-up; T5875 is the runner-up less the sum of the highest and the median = -11.9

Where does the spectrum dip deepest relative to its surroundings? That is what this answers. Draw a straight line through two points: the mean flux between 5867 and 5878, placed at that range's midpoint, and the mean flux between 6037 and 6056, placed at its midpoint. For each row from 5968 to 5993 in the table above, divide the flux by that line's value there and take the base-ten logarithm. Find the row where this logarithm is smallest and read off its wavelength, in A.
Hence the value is 5988.42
